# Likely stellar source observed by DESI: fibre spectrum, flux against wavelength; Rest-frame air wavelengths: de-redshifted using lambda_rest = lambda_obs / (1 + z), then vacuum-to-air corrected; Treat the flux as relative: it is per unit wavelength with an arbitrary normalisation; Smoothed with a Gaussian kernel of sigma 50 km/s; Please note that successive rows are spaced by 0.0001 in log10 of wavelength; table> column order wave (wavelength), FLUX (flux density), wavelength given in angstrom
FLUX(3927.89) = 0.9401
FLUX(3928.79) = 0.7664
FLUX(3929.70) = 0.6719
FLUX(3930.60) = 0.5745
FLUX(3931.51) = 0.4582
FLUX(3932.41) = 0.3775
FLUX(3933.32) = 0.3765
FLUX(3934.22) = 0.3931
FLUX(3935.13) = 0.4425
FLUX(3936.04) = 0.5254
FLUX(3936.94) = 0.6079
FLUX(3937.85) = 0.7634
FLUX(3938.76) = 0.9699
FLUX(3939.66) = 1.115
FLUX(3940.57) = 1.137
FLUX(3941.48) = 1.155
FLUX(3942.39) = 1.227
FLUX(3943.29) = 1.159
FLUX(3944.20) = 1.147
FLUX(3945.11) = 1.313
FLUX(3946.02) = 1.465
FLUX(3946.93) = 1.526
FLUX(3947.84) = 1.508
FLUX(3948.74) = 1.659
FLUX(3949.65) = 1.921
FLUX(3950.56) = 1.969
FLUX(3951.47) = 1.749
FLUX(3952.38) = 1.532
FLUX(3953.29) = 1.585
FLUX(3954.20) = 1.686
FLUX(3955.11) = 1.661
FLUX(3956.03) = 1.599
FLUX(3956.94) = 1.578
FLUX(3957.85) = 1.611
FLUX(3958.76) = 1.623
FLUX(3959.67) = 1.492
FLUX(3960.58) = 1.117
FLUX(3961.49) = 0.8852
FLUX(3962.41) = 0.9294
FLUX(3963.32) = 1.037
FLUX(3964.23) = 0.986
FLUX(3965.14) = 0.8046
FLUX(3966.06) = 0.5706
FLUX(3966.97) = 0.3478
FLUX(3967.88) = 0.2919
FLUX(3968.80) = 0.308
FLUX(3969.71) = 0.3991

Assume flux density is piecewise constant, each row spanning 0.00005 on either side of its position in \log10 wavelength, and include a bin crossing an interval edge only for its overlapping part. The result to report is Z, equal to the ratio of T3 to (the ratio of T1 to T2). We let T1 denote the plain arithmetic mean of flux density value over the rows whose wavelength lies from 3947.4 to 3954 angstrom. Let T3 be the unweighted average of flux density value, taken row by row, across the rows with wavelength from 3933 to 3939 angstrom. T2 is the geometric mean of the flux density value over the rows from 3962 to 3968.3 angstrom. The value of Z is 0.2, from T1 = 1.7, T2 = 0.64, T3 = 0.6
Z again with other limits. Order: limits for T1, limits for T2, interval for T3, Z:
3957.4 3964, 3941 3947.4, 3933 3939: 0.6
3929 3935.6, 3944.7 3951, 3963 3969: 2.1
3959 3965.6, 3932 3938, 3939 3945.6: 0.5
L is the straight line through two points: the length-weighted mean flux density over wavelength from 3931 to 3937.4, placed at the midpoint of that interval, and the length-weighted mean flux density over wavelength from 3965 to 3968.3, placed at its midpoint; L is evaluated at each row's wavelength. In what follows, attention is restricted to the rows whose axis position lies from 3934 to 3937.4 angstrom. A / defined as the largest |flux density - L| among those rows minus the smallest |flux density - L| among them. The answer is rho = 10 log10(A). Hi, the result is -8.6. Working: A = 0.14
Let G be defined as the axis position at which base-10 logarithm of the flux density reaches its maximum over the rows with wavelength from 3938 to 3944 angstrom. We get 3942.39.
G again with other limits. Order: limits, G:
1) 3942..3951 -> 3950.56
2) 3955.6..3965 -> 3958.76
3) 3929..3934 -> 3929.70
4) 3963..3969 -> 3963.32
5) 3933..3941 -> 3940.57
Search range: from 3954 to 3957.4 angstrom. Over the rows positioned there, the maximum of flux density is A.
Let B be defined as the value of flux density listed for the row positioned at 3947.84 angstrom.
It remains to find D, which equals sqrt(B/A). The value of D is 0.95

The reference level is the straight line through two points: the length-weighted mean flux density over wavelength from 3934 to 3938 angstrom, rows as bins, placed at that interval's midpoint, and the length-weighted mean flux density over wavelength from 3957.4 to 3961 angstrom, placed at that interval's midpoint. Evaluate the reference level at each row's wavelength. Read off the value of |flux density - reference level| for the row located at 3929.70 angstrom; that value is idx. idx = 0.4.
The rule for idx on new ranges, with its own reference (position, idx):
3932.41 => 0.0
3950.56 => 0.8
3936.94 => 0.0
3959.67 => 0.0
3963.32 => 0.6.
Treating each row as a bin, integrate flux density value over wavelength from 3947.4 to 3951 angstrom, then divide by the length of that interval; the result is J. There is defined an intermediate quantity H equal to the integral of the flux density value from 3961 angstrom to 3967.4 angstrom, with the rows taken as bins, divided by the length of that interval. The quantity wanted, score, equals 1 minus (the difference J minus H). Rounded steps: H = 0.8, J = 1.77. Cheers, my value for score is 0.03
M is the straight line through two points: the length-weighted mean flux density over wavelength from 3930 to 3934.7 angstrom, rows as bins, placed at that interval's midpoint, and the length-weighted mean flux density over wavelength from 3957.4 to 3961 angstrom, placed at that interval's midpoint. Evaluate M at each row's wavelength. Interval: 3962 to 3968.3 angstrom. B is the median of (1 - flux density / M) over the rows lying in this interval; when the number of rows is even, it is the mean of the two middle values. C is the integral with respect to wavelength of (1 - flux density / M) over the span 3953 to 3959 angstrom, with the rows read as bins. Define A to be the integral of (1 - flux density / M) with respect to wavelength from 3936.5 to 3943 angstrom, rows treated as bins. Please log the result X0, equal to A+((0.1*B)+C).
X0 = -3.6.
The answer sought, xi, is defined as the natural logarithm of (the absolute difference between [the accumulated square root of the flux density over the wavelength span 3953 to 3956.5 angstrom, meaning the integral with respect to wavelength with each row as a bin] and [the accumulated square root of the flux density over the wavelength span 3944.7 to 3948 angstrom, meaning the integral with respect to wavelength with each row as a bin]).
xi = -0.7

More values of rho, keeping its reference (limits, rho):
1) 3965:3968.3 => -6.3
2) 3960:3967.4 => -2.6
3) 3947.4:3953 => -3.4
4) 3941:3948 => -4.2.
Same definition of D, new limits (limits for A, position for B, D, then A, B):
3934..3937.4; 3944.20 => 1.37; 0.6079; 1.147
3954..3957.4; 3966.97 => 0.45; 1.686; 0.3478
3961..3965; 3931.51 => 0.66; 1.037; 0.4582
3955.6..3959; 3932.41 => 0.48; 1.623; 0.3775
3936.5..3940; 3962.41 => 0.91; 1.115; 0.9294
